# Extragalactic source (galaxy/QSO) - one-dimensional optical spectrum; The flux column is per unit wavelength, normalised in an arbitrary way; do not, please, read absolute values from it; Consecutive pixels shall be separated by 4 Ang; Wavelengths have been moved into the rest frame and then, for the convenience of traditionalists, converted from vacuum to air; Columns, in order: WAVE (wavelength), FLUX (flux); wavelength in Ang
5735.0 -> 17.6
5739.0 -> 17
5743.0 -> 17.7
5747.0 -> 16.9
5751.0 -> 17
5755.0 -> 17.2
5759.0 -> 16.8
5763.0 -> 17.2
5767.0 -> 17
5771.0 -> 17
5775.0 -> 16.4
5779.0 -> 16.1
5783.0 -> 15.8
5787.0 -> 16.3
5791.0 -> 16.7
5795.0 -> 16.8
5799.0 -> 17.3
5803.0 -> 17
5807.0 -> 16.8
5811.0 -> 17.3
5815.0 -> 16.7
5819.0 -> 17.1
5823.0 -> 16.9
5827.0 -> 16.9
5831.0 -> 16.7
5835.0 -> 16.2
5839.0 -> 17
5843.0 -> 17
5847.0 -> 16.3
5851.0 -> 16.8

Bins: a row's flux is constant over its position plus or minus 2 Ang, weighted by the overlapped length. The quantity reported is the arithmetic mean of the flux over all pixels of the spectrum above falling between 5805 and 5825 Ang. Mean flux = 17.0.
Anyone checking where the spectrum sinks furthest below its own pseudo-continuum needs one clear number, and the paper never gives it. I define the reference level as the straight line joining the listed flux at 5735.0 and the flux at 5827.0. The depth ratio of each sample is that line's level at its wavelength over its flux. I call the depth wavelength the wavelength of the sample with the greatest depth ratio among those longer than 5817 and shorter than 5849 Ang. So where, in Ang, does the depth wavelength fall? 5835.0 Ang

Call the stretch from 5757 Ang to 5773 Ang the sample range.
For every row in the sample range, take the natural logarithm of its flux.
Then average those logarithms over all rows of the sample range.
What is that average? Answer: 2.83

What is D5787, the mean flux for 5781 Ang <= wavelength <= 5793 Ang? 16.3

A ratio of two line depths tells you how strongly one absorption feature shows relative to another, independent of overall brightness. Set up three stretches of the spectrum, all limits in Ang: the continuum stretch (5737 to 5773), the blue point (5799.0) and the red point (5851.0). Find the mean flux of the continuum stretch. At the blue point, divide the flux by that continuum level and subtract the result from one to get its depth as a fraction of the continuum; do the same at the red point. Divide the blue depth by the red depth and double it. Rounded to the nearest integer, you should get -1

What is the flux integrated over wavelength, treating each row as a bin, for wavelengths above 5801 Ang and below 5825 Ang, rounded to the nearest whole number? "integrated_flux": 407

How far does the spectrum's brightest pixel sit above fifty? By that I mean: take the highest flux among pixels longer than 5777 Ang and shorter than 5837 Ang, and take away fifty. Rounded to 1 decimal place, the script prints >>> -32.7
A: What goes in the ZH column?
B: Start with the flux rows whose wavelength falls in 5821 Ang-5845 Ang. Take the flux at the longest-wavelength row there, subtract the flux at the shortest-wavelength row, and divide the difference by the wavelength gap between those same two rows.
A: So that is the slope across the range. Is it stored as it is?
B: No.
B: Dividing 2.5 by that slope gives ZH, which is 500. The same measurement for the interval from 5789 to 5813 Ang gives 83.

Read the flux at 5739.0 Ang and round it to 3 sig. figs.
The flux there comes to 17.0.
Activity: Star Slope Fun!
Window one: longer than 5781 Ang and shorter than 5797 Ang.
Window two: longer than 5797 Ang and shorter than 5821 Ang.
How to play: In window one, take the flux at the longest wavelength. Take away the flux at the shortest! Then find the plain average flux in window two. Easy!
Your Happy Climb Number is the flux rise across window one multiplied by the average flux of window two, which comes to 17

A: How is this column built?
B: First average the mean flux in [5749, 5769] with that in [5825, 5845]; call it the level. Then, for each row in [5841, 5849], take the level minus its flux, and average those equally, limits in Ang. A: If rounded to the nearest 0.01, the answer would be 0.25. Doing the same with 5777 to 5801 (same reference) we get 0.40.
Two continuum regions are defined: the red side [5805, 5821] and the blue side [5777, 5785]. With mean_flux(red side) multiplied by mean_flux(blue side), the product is 271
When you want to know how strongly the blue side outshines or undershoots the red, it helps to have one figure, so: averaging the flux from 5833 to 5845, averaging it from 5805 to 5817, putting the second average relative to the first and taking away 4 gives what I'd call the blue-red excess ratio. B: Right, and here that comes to -2.988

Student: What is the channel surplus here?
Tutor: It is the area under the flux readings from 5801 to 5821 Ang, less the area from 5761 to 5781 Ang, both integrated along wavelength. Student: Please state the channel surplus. 5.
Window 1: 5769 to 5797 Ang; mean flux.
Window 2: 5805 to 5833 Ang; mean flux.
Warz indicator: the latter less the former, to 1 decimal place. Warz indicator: 0.5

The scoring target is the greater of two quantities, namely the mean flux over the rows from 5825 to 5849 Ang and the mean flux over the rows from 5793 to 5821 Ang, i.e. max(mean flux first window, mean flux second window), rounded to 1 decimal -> 17.0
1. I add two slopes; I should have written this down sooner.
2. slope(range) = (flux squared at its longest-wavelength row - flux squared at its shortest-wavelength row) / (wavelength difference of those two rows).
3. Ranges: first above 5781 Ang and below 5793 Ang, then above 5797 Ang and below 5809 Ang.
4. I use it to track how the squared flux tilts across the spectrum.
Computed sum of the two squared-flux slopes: 1.5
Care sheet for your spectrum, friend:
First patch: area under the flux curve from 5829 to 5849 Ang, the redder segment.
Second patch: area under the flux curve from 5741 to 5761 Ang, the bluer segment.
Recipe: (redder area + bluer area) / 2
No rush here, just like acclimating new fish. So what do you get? 338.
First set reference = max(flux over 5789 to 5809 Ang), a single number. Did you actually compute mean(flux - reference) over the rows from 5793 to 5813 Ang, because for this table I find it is -0.26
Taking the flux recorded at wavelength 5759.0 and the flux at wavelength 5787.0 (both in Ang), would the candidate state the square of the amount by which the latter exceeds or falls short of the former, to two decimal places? 0.25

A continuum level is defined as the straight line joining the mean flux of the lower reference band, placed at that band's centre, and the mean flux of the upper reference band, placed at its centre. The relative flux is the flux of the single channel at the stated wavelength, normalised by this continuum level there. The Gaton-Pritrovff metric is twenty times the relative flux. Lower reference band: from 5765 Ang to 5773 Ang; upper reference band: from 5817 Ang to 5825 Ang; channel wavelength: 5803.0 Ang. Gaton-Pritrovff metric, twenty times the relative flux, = 20.0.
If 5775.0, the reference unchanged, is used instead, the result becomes 19.3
